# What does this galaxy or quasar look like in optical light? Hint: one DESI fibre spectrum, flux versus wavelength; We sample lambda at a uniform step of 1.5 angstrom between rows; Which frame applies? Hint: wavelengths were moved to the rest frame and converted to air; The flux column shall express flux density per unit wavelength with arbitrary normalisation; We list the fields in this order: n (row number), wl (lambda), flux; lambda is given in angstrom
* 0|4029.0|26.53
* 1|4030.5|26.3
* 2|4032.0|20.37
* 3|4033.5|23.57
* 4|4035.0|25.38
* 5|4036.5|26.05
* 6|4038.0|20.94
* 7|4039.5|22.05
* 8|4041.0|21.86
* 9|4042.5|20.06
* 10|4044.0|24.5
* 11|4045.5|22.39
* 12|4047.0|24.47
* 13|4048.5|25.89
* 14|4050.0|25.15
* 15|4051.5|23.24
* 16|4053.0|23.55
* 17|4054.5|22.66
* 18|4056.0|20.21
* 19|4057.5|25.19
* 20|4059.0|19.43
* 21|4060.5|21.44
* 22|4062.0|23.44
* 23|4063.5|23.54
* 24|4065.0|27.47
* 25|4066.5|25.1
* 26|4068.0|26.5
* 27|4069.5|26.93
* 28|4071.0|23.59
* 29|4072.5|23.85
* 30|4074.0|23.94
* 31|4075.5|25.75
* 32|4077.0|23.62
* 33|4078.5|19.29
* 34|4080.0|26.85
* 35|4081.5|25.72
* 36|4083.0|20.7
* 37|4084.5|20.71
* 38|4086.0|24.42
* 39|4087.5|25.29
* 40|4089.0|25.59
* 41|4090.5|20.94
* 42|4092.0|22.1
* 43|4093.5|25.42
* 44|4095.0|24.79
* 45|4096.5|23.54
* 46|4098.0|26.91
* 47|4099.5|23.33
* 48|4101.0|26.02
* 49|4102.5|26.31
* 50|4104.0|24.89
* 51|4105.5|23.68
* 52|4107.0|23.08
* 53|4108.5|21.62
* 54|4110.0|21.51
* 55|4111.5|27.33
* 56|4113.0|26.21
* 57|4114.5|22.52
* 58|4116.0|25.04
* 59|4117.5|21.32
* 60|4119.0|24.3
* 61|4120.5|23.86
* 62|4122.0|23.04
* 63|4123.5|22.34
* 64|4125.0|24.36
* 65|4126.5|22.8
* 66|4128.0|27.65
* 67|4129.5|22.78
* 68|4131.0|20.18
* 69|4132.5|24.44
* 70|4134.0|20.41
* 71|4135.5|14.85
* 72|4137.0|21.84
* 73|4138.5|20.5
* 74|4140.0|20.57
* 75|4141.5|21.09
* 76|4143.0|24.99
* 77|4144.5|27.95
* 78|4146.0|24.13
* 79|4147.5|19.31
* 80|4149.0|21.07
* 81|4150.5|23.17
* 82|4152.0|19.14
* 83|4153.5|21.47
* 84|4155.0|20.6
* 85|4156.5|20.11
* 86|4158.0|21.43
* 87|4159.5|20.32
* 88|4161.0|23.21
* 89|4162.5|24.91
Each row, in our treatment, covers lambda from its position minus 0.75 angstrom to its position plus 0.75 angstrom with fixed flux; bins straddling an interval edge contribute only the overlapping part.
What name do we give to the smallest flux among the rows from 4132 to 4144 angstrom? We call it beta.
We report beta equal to 14.85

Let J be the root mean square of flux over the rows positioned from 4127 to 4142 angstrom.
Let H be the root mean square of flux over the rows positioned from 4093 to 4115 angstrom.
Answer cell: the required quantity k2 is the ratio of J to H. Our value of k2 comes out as 0.88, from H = 24.5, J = 21.7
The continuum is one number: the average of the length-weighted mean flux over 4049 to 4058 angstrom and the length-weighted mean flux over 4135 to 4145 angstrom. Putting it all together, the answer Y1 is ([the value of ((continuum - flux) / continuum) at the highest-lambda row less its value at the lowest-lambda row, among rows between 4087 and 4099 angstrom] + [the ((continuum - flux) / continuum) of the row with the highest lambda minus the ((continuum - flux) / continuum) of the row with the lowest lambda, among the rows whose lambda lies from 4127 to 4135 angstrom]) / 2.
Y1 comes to 0.12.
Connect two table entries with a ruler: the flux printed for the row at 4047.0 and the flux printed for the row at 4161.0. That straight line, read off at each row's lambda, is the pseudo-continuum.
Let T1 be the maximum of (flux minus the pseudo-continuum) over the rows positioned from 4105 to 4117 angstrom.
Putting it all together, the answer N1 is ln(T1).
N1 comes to 1.27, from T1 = 3.6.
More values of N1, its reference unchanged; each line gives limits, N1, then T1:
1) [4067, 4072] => 1.00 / 2.7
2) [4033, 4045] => 0.38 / 1.5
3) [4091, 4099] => 1.10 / 3.0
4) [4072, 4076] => 0.47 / 1.6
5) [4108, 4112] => 1.27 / 3.6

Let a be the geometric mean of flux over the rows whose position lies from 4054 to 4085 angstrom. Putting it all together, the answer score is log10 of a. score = 1.37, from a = 23.5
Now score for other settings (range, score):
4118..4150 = 1.35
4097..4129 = 1.38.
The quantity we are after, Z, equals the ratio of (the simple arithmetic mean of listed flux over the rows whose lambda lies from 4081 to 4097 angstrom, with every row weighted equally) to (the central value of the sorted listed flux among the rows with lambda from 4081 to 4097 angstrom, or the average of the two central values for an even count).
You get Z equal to 0.97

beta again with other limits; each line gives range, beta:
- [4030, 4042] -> 20.37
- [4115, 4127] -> 21.32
